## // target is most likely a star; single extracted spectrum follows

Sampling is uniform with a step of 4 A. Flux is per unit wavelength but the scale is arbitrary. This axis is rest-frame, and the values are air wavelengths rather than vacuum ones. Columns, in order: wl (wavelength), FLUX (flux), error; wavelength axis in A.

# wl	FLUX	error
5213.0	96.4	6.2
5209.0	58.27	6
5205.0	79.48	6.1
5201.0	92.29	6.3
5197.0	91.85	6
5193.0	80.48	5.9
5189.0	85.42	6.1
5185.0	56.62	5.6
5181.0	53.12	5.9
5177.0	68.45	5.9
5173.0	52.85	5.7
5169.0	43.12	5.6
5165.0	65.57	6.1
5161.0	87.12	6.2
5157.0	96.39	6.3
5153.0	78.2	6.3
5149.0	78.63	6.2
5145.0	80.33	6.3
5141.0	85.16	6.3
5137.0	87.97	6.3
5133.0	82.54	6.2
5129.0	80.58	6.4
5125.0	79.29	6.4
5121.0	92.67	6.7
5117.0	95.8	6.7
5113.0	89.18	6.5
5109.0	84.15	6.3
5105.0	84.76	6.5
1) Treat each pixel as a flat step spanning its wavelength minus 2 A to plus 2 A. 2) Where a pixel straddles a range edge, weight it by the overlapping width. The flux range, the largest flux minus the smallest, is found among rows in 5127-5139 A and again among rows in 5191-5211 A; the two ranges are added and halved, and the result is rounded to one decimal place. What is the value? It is 20.7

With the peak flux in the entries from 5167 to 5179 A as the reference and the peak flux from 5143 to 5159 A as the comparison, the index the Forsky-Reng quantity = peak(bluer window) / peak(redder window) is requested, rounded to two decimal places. 1.41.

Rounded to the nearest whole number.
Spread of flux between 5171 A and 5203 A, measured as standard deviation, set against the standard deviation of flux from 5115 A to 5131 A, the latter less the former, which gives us -9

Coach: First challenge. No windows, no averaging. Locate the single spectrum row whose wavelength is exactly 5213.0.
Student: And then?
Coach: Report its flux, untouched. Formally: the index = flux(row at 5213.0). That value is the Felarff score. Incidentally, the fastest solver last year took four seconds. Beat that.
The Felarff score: 96.4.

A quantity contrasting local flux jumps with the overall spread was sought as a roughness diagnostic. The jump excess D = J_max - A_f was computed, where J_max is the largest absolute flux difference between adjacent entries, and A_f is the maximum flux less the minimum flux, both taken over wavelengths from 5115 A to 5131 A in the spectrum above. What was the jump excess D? -3.1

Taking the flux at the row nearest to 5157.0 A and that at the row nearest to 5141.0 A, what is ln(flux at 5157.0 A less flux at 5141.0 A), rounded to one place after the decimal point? 2.4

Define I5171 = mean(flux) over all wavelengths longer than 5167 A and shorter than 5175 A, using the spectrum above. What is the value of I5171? 48.0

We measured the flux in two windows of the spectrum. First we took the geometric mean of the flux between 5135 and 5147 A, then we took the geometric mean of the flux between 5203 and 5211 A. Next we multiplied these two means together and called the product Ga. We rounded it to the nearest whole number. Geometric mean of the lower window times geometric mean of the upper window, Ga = 5746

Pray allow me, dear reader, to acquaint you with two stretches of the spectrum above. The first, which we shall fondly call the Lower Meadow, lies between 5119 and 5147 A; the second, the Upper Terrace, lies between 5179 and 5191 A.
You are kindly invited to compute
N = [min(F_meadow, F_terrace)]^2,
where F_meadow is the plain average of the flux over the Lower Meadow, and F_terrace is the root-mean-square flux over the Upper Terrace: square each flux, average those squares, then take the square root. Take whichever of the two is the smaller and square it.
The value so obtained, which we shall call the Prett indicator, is 4441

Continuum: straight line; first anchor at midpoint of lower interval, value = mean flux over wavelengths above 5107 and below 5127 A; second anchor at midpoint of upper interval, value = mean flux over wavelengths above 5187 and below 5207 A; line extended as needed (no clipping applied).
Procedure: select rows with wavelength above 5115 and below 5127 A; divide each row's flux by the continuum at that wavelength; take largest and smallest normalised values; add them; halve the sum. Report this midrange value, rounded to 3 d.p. 0.994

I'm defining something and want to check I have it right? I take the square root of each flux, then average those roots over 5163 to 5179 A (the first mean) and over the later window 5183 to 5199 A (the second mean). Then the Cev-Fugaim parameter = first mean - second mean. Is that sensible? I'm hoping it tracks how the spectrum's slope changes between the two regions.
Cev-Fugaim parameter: -1.3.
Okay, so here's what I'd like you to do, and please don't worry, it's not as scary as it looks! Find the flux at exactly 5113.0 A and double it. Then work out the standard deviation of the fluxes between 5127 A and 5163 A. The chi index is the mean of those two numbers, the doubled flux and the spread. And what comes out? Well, 92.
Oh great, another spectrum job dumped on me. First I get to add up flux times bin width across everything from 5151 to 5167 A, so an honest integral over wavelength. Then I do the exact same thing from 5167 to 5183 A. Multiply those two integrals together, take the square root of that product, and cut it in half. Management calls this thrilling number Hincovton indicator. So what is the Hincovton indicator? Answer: 534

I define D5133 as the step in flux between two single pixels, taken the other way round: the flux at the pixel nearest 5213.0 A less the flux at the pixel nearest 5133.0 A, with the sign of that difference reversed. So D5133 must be -14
